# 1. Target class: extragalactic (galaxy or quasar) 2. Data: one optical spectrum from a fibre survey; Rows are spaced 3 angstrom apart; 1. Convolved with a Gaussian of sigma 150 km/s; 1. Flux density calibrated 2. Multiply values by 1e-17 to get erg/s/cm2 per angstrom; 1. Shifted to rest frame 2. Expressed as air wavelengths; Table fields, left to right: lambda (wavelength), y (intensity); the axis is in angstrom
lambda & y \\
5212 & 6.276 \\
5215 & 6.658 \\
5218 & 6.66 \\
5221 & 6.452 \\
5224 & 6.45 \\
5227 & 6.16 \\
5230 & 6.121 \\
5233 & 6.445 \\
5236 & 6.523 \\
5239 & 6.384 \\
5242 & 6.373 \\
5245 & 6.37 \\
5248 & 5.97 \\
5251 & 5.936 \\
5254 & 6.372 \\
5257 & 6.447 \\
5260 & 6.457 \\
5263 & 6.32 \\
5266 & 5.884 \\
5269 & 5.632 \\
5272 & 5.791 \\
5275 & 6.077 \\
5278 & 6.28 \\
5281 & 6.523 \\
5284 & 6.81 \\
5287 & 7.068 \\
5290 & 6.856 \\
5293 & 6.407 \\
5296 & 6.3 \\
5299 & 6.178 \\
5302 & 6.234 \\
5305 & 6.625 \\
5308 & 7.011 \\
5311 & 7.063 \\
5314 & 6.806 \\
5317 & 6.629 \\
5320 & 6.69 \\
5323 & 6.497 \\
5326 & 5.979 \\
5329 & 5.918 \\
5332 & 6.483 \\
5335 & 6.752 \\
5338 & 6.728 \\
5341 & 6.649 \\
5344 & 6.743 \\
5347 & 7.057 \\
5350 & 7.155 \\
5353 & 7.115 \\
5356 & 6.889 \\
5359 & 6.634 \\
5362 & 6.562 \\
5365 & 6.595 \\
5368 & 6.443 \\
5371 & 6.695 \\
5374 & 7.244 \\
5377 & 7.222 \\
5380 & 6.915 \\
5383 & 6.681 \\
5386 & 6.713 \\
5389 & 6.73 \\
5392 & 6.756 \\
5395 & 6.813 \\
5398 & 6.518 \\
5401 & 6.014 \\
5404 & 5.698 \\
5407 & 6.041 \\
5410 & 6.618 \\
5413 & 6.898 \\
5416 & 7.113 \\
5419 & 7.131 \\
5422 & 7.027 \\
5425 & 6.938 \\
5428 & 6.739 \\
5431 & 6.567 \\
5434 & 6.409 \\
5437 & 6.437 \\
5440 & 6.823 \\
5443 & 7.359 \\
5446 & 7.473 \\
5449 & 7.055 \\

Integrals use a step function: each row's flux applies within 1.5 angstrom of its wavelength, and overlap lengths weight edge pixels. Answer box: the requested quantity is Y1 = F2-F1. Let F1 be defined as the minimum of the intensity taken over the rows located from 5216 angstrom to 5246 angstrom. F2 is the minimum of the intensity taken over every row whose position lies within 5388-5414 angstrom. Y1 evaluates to -0.42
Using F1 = 6.121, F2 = 5.698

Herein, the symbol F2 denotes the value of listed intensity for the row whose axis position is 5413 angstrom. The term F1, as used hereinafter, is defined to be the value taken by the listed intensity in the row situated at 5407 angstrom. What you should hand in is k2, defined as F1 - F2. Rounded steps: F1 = 6.041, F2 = 6.898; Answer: -0.86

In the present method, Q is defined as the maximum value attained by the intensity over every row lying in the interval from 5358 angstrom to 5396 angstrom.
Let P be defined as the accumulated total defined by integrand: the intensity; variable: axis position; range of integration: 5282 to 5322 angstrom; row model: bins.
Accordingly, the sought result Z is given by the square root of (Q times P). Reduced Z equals 43.9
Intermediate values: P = 267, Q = 7.244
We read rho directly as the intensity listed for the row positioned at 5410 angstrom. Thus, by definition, 6.618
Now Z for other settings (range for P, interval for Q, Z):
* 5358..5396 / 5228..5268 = 41.0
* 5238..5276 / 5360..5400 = 41.2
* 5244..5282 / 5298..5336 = 40.6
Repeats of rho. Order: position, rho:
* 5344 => 6.743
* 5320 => 6.69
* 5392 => 6.756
